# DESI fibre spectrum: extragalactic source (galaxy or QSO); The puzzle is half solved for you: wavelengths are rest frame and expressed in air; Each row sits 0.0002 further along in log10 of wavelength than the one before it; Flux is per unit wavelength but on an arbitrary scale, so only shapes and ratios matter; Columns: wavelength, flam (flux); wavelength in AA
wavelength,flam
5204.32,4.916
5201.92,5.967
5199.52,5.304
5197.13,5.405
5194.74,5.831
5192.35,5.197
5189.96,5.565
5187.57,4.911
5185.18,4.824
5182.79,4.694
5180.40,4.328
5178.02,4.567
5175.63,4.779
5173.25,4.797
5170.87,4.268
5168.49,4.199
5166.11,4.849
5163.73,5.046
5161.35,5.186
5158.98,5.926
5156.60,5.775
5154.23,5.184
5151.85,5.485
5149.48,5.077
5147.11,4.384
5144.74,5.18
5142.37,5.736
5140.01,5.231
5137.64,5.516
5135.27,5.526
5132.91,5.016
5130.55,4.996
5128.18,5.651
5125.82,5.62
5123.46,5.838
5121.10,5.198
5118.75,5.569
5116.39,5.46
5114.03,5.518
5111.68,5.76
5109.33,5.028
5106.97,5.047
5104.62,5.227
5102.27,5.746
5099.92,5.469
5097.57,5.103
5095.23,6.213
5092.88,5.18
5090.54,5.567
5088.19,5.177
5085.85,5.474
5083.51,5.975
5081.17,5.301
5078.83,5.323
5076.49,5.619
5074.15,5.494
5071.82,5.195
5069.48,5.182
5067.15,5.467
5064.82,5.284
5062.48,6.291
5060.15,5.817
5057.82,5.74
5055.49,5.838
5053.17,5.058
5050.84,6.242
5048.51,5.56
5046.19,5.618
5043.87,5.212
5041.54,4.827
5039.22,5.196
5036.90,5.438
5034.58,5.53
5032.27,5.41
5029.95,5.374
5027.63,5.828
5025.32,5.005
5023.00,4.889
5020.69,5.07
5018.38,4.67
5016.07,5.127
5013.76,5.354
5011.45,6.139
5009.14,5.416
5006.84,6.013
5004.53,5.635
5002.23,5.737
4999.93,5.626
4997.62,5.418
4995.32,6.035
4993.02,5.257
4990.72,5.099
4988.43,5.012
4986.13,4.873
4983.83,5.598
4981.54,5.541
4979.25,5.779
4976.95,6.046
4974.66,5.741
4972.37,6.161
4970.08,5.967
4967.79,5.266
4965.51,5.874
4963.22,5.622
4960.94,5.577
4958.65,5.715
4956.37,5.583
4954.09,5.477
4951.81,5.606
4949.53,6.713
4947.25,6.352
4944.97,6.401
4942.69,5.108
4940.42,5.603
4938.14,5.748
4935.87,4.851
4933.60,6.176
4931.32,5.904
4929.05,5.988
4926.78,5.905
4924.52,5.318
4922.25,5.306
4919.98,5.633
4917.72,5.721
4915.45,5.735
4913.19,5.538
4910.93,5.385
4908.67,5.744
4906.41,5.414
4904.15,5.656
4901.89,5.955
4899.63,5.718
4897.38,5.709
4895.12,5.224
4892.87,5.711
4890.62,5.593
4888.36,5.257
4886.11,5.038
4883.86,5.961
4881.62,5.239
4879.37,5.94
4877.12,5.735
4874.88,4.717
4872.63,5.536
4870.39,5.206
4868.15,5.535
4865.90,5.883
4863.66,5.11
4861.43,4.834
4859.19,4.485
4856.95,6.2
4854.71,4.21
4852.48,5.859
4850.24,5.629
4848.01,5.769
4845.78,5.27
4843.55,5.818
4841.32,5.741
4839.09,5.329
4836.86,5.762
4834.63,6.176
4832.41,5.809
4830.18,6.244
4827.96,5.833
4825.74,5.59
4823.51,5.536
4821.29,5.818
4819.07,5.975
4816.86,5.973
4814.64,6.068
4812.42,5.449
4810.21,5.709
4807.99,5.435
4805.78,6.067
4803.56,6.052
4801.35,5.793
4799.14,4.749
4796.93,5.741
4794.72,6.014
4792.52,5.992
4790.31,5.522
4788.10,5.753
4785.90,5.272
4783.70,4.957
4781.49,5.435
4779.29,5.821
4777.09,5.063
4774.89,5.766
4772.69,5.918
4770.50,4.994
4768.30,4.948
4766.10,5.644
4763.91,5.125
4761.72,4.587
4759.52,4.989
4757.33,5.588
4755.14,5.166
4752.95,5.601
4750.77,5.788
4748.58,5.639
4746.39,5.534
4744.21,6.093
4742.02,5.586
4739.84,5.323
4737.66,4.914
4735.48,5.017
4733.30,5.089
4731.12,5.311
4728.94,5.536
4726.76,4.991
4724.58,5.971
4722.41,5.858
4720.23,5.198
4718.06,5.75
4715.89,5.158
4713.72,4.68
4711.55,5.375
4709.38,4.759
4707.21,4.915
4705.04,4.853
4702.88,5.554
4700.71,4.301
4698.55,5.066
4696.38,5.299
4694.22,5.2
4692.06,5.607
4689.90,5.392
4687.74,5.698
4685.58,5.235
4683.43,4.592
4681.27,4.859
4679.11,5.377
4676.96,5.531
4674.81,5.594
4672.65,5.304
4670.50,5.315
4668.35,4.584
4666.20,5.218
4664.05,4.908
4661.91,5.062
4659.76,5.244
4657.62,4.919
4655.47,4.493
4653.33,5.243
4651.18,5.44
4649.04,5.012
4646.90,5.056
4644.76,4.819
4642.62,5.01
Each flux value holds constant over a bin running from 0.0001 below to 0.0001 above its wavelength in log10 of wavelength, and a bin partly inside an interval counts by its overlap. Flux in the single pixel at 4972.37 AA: 6.161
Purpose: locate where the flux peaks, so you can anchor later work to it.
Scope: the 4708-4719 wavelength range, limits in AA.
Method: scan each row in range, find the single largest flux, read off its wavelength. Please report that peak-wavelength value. 4718.06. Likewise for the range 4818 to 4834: 4830.18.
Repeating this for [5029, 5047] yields 5046.19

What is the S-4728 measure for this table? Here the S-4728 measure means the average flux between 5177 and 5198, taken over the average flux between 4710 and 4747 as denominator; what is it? 0.94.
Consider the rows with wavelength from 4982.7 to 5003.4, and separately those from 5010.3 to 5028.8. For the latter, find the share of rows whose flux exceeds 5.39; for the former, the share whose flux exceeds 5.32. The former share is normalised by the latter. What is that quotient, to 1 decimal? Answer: 2.2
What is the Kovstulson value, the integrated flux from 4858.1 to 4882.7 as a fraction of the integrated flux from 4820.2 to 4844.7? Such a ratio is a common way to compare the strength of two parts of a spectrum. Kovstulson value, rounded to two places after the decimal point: 0.92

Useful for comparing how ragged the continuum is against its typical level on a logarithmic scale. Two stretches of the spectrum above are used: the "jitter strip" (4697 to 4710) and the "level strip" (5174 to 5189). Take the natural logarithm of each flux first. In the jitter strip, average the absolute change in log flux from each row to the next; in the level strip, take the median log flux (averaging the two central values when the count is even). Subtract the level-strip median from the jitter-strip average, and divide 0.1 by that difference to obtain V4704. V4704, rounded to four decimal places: -0.0697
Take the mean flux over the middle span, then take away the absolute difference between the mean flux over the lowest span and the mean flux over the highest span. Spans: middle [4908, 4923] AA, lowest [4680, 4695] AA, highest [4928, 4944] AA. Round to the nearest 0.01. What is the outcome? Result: 5.18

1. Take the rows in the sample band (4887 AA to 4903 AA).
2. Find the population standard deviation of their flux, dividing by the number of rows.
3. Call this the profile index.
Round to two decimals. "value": 0.25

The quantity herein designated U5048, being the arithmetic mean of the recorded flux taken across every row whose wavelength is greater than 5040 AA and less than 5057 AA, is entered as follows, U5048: 5.48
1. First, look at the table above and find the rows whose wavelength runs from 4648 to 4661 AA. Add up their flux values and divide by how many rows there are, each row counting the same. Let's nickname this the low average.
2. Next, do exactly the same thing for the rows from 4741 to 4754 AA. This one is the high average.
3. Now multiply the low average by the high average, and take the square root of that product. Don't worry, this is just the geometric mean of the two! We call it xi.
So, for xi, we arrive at 5.37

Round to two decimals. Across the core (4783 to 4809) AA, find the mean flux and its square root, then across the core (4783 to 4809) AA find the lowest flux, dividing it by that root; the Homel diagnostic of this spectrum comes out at 2.00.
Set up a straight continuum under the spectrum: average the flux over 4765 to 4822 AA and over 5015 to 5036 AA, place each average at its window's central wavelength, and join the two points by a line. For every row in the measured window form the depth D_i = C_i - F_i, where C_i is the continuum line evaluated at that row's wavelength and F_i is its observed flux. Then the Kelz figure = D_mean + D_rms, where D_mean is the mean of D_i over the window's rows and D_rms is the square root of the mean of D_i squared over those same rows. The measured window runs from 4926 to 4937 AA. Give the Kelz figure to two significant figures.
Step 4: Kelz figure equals 0.22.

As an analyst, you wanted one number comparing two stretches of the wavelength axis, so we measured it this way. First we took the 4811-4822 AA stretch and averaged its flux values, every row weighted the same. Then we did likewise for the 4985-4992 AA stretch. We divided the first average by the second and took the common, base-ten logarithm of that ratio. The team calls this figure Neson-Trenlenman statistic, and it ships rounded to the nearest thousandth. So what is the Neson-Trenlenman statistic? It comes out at 0.069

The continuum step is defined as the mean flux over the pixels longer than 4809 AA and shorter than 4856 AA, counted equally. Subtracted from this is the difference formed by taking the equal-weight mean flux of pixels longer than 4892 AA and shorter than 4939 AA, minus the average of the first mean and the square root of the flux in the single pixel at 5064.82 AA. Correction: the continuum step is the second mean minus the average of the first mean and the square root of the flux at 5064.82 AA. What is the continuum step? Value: 1.64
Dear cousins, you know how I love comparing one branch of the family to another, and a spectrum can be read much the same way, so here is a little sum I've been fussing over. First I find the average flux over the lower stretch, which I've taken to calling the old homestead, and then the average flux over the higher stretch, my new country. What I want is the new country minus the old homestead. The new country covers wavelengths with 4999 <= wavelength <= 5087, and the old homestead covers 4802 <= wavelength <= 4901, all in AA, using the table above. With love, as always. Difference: -0.1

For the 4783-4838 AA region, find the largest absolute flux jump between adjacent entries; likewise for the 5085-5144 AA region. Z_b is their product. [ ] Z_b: 1.16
